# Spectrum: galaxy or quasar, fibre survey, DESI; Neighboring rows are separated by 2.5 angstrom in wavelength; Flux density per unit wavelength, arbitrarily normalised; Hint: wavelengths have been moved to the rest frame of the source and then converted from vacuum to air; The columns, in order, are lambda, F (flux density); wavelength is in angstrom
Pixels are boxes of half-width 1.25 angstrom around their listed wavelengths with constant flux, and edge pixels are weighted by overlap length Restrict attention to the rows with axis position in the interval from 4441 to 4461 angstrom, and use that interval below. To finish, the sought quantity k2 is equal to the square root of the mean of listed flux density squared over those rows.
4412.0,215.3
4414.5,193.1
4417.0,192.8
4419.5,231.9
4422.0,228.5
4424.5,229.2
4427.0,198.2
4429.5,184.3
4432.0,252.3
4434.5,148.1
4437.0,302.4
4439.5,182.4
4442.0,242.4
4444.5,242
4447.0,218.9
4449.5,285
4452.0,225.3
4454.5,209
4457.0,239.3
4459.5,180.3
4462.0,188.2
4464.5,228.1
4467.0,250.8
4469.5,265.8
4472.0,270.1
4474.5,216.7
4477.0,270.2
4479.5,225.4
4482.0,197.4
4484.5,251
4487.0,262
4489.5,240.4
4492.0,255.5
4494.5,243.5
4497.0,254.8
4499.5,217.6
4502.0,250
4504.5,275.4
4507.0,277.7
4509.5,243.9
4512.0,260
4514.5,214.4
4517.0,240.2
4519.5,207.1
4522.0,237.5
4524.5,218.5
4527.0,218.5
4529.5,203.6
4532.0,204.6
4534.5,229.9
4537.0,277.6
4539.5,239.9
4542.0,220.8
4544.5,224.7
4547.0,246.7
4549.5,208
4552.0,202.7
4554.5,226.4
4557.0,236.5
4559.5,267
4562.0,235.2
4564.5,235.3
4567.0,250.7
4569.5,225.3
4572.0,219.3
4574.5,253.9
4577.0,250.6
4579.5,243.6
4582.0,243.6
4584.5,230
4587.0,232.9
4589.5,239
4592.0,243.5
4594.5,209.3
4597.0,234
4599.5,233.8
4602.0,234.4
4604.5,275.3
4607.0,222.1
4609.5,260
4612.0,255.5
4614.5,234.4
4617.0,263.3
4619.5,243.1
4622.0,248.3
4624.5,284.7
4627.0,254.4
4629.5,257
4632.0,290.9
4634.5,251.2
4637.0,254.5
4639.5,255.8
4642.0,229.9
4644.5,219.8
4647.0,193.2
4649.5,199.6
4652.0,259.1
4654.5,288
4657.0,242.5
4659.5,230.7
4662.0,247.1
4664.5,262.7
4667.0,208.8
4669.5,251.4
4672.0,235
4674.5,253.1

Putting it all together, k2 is 232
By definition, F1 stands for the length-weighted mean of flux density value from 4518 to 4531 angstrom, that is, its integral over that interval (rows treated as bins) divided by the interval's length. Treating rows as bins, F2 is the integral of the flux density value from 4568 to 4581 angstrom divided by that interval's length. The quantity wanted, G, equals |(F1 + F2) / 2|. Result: 228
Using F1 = 217.2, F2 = 239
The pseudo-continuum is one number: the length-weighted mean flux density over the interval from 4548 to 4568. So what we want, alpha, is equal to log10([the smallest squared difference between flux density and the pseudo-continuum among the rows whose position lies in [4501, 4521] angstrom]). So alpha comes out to 1.8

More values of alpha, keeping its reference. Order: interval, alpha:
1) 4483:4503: 1.8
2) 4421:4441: 1.1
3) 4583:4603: -1.3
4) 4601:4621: 0.5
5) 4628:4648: 0.9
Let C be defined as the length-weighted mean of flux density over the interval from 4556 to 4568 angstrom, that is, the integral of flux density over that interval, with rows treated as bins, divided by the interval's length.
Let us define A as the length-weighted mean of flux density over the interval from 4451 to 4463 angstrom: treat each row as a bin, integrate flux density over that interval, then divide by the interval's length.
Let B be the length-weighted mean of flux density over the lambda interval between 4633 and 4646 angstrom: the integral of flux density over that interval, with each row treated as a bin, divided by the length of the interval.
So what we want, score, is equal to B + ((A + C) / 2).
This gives 469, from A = 208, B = 242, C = 245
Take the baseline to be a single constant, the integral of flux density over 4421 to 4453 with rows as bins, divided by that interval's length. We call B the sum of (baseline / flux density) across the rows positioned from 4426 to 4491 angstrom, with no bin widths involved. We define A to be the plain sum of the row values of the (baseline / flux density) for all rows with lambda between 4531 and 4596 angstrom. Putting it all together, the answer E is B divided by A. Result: 1.04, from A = 25.2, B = 26.3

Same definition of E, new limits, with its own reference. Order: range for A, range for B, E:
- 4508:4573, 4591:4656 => 0.94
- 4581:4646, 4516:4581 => 1.06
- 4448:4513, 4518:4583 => 1.03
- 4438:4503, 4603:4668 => 0.95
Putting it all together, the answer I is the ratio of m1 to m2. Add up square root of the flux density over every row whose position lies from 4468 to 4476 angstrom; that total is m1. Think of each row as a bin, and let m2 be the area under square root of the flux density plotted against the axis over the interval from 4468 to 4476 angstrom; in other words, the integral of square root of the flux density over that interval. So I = 0.375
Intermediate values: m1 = 47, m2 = 127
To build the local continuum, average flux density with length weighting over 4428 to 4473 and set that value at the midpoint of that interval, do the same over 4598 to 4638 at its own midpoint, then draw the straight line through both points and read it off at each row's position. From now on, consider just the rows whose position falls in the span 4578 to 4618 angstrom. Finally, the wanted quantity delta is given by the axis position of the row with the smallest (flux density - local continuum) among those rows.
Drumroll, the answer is 4594.5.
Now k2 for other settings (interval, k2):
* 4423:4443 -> 222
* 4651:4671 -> 250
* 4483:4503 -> 247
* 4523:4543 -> 228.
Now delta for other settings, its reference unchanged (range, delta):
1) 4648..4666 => 4649.5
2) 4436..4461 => 4459.5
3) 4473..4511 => 4482.0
